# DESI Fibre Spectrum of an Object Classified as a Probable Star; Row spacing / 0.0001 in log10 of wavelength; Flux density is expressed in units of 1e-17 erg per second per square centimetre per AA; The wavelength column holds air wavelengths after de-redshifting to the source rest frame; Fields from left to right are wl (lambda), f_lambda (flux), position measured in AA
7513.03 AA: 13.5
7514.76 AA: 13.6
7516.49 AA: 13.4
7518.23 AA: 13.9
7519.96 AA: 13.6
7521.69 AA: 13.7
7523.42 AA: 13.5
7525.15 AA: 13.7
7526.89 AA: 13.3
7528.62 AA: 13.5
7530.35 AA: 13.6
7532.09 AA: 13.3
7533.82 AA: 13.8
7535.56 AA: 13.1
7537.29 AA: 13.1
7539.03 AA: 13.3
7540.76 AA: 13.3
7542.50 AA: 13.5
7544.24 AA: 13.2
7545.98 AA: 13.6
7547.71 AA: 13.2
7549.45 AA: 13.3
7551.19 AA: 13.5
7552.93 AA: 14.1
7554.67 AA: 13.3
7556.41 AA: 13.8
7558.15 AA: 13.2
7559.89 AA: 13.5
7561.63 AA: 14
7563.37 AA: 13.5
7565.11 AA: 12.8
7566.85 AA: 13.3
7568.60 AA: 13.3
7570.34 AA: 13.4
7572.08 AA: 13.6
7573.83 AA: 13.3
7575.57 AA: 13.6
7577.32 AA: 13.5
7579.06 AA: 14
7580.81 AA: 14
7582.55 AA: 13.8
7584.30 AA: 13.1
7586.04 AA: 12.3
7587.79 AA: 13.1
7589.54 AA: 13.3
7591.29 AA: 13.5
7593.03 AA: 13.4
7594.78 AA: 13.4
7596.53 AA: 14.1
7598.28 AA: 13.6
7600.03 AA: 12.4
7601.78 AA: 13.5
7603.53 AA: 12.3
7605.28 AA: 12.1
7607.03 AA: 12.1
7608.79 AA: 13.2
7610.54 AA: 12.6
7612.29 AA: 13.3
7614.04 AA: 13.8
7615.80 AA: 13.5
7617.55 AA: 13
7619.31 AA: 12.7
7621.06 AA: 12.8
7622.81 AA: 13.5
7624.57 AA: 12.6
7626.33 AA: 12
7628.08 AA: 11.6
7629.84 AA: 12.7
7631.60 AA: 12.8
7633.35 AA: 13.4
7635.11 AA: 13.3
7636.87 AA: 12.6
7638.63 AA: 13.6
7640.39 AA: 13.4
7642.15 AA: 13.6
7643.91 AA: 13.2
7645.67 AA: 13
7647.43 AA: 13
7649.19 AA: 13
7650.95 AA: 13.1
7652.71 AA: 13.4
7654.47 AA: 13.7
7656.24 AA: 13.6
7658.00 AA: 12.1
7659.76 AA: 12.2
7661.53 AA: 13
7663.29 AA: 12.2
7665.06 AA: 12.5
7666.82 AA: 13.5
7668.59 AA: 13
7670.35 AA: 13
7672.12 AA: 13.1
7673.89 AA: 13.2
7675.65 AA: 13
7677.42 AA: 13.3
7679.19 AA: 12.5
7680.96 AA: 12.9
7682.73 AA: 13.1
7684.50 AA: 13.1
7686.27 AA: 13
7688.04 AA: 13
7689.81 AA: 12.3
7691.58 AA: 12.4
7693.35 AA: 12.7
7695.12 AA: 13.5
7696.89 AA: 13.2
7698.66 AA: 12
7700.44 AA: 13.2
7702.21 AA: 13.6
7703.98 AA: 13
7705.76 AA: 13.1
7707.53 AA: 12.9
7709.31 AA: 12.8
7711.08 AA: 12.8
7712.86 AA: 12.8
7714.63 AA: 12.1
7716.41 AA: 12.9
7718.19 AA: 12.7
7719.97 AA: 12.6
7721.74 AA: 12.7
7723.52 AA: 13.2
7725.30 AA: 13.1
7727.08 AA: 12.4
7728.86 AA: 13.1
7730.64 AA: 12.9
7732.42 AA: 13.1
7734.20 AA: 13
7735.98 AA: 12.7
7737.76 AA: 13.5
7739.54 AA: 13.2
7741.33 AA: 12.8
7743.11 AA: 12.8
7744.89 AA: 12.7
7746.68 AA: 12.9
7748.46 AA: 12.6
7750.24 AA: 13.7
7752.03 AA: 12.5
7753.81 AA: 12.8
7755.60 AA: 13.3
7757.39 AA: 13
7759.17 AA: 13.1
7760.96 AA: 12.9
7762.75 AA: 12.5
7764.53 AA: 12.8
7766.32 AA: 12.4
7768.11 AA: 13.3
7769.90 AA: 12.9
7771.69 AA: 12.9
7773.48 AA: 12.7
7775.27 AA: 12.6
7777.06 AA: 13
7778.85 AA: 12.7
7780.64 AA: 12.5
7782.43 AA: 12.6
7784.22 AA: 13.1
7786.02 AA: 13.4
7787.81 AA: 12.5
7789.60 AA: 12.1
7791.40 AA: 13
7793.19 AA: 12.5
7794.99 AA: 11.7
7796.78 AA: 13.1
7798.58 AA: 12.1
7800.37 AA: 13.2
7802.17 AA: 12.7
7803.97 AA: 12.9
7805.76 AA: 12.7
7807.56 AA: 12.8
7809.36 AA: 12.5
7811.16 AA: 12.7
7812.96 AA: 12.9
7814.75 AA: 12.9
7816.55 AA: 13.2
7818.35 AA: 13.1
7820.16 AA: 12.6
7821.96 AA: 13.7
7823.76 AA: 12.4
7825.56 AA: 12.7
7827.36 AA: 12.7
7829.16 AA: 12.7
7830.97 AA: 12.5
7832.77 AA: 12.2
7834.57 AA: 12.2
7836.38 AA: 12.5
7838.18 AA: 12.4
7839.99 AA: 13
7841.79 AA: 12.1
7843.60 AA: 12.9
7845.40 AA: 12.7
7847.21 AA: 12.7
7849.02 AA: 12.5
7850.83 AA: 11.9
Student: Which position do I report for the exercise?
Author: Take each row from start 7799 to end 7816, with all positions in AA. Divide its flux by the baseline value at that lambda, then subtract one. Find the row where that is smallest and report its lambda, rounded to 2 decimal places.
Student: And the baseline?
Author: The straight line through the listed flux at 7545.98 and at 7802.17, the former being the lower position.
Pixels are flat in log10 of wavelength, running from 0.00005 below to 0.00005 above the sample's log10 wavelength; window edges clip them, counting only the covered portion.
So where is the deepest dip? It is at 7809.36 AA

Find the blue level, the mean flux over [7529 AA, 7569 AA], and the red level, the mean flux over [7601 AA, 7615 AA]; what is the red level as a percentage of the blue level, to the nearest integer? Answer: 96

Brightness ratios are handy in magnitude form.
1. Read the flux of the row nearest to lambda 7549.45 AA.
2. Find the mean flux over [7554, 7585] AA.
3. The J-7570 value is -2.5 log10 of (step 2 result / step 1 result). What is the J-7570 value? -0.02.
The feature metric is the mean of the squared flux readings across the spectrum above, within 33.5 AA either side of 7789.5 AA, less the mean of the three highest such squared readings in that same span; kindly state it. -18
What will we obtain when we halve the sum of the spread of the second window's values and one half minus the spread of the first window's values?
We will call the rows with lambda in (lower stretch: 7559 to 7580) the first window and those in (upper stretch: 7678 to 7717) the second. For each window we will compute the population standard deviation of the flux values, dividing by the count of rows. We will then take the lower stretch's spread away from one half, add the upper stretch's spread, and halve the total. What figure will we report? 0.29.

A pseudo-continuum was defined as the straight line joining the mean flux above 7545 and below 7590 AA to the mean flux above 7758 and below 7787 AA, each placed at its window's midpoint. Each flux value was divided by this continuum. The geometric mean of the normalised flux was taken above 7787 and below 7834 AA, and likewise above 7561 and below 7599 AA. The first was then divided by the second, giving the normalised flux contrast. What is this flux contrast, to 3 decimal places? 0.994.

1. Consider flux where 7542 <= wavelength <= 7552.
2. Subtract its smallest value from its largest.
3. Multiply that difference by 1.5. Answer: 0.6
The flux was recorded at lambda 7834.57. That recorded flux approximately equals 12.2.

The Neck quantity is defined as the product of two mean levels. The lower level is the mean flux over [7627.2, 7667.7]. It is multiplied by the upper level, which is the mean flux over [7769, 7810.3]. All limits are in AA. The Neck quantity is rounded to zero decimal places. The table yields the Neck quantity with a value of 165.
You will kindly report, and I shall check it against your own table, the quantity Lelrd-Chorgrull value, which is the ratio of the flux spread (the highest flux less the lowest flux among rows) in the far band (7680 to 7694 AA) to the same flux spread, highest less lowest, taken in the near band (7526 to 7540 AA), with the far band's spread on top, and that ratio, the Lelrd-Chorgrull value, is 1.14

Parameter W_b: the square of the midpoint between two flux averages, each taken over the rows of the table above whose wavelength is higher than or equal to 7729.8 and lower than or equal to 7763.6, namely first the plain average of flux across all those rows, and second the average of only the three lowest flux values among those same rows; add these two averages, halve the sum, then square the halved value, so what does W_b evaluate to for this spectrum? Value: 162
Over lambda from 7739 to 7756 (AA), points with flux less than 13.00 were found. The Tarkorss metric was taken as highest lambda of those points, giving 7753.81 AA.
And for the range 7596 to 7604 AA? 7603.53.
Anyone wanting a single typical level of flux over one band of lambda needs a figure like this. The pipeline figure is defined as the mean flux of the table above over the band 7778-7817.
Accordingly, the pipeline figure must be 12.7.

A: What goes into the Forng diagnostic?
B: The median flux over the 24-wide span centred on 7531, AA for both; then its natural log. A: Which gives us 2.60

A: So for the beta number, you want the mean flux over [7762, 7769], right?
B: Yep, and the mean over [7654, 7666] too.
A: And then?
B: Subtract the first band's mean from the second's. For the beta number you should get 0.0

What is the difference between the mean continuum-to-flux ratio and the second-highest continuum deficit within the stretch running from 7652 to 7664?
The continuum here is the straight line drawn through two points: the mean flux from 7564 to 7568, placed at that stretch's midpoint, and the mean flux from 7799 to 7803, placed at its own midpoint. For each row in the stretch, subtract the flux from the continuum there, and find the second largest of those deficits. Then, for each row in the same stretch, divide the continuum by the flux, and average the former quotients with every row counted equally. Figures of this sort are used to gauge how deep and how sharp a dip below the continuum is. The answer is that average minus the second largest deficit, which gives 0.2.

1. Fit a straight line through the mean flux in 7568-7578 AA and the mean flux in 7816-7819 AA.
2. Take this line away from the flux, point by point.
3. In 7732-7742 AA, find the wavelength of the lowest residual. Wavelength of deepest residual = 7735.98 AA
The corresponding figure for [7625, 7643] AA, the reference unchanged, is 7628.08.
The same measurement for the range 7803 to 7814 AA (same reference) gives 7809.36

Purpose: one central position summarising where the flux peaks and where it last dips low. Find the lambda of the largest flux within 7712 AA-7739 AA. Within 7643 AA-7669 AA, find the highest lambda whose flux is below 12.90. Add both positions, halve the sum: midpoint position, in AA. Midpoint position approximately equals 7701.4 AA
